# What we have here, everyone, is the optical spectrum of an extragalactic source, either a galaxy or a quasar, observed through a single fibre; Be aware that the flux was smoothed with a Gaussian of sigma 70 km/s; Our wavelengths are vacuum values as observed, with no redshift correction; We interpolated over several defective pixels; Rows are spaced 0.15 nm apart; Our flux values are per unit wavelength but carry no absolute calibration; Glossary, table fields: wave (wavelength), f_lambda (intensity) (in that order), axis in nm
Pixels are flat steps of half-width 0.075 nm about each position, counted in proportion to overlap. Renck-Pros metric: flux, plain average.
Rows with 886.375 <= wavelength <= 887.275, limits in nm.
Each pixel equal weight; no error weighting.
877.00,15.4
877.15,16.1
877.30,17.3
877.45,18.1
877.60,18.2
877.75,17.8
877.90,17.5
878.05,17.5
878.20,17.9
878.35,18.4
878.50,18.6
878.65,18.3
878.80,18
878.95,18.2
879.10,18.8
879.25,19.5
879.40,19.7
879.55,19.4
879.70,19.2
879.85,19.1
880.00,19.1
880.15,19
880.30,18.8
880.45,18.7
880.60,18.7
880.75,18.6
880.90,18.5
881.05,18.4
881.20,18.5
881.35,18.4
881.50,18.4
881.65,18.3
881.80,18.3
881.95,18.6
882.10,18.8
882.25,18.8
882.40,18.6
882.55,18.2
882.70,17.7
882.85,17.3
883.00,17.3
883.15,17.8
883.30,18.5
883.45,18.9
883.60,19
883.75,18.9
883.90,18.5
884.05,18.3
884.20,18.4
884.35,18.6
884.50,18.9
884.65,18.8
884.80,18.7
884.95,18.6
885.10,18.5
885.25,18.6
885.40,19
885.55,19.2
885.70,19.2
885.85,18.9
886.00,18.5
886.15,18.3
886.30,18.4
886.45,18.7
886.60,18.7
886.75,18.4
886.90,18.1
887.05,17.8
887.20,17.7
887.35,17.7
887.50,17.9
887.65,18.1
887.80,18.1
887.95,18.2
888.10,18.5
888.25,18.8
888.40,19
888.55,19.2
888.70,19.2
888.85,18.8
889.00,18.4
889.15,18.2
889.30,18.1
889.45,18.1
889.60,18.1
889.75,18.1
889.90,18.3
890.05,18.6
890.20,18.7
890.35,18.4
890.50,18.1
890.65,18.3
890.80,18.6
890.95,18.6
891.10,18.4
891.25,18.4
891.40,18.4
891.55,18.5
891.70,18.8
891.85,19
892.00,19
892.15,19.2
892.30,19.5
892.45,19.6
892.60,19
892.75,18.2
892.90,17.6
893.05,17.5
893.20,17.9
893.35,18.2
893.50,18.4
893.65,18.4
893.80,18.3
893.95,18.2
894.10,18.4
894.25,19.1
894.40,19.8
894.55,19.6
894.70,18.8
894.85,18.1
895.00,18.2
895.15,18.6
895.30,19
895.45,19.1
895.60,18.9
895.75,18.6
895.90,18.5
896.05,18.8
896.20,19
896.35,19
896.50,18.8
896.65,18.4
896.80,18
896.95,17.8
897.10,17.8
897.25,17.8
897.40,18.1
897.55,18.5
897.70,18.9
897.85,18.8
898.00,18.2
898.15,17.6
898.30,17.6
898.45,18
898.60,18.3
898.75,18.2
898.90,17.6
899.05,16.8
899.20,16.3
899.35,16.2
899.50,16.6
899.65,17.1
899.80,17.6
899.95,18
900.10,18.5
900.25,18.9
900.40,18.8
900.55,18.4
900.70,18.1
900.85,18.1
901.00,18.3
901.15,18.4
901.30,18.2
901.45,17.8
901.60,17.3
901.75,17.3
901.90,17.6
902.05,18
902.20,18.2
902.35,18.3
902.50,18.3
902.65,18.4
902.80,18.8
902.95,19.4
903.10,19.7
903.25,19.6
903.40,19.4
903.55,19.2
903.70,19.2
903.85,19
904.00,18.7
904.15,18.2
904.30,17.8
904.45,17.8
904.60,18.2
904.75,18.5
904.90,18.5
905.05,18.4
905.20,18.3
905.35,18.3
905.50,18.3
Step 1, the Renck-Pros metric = 18.2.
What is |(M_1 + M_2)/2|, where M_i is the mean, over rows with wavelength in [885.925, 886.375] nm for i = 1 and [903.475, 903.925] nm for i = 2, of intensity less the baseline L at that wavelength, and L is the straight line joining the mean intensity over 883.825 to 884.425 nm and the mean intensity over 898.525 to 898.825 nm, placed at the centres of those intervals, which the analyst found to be 0.47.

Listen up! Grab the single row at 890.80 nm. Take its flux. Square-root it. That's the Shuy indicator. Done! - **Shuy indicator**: 4.31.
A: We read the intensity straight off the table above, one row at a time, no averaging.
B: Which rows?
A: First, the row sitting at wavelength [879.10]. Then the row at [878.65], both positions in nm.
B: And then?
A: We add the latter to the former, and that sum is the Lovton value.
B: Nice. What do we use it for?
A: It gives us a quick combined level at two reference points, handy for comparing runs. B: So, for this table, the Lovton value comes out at 37.1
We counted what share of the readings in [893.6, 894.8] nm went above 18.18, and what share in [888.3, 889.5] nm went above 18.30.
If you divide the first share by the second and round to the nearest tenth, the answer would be 1.6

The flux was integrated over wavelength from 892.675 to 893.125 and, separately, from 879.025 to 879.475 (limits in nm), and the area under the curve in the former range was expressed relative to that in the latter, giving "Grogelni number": 0.92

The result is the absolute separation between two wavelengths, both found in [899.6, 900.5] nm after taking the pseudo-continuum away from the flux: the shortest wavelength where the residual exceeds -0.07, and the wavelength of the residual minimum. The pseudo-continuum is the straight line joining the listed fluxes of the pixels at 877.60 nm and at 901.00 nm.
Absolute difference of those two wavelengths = 0.45 nm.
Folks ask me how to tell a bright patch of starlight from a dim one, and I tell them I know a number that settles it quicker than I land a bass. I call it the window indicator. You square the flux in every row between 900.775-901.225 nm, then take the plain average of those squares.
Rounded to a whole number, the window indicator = 334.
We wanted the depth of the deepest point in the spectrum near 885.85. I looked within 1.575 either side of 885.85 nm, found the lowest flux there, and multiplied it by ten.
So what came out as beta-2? 177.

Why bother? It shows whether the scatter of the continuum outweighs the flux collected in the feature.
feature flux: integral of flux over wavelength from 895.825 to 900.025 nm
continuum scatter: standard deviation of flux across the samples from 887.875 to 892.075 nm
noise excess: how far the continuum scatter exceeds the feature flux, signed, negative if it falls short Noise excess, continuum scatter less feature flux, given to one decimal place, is -75.0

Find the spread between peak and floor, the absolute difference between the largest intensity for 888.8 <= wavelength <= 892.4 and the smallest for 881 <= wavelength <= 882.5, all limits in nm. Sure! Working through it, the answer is 1.2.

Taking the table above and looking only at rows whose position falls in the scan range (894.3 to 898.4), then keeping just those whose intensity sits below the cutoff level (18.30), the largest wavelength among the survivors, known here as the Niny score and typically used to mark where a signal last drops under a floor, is 898.30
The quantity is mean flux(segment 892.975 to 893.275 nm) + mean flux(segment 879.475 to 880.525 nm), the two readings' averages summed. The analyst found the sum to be 36.7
